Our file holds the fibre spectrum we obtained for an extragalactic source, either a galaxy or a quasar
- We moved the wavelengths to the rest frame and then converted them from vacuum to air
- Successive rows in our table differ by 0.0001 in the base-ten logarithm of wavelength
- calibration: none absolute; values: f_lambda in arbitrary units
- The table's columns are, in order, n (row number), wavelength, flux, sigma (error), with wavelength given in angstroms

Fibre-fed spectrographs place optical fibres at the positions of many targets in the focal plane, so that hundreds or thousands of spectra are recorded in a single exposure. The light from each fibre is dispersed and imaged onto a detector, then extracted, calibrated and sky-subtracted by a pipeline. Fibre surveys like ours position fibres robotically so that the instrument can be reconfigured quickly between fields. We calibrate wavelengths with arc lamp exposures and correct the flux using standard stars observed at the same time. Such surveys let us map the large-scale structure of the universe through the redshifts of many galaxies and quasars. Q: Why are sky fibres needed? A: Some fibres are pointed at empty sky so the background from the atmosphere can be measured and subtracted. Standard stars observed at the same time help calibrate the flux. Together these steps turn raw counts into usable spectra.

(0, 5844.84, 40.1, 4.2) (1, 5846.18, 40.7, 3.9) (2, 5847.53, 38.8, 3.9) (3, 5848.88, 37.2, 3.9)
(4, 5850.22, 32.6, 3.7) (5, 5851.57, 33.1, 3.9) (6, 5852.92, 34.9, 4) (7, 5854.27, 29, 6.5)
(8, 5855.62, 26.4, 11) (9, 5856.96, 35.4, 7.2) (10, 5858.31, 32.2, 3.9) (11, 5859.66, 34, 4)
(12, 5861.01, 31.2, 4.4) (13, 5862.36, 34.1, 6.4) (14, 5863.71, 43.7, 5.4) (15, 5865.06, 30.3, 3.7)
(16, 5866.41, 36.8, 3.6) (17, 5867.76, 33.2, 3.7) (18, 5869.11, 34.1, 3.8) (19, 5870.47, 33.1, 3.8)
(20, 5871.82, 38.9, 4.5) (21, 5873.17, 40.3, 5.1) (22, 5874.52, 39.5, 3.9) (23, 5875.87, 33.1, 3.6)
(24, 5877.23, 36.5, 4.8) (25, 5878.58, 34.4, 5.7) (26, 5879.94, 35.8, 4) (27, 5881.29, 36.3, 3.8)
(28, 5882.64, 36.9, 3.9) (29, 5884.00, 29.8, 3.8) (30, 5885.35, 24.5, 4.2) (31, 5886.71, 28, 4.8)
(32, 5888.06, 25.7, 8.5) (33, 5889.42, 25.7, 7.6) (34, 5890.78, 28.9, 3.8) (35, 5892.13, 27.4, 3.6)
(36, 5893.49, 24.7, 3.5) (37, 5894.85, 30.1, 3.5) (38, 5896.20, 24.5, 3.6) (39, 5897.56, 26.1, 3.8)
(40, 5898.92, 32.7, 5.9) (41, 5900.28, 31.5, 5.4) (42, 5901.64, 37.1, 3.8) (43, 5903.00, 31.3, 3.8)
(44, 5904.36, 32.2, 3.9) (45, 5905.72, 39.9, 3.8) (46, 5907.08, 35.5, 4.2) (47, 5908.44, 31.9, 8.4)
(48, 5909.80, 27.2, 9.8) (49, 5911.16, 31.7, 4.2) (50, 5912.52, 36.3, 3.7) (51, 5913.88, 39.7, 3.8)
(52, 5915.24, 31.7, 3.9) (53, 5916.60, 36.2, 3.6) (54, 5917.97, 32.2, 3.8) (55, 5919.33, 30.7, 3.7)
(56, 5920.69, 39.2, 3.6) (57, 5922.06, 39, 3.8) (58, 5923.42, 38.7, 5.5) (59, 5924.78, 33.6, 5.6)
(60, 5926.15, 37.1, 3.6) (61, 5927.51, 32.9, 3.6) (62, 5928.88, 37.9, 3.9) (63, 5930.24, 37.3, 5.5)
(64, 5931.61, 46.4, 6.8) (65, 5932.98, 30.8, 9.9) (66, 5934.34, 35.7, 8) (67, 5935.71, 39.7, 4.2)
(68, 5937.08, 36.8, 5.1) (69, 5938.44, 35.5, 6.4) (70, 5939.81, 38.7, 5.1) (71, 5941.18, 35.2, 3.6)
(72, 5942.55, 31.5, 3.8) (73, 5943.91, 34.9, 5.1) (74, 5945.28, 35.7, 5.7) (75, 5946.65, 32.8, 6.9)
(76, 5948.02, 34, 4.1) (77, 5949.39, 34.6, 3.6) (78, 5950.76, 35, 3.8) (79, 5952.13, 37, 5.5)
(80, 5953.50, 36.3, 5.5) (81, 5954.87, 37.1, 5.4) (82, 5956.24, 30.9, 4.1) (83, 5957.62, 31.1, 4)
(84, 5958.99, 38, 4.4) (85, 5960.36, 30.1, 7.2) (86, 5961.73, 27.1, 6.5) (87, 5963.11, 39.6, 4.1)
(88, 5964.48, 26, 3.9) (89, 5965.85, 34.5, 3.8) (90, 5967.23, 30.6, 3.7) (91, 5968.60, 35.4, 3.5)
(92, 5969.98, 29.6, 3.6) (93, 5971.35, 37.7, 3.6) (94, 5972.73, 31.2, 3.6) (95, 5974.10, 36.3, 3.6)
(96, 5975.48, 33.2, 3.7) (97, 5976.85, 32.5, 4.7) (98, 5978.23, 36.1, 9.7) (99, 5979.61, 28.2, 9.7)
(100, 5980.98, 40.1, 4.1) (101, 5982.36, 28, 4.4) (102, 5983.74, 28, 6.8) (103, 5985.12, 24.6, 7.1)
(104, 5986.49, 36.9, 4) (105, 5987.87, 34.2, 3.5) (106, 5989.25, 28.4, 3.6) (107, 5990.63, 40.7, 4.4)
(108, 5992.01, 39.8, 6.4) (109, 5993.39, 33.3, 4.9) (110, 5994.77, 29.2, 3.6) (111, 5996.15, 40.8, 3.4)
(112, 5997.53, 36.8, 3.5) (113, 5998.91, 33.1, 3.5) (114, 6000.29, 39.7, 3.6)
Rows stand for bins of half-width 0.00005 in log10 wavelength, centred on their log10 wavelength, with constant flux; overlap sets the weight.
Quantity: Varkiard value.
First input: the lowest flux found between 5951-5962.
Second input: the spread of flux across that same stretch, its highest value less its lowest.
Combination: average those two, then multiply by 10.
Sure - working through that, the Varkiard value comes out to 190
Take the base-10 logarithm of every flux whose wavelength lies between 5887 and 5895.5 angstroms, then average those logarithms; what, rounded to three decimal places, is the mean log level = 1.432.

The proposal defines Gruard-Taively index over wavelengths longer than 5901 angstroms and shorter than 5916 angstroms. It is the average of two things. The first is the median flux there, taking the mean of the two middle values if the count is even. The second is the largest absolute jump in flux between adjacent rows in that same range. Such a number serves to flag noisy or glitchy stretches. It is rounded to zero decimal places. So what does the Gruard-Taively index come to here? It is 20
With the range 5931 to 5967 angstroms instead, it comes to 25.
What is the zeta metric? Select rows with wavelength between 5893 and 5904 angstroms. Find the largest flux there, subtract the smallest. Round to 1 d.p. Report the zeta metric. 12.6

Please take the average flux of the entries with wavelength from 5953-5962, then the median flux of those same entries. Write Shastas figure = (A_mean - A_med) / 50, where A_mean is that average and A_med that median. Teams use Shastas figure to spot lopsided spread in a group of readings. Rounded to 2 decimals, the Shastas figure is 0.04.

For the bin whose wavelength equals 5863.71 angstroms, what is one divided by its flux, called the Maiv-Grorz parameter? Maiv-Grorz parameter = 0.0229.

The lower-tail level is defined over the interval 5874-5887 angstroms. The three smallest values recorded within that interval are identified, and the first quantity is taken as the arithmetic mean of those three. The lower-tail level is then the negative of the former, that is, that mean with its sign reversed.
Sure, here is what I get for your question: -27.4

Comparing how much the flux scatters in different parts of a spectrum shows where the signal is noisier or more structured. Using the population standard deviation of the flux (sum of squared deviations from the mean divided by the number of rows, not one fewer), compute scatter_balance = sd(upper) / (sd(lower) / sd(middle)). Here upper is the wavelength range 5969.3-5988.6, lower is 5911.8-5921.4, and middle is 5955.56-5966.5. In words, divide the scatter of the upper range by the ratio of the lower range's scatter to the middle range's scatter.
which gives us 5.9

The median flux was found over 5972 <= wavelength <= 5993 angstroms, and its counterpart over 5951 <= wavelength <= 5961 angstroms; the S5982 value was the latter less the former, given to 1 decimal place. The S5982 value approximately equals 3.1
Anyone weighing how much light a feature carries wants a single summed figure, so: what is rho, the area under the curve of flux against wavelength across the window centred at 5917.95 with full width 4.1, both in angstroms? 135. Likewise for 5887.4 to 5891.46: 109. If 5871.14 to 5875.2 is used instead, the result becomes 161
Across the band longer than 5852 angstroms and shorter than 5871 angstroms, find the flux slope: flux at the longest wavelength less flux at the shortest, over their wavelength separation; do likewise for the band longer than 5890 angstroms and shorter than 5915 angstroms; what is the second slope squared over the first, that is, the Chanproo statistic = -2.1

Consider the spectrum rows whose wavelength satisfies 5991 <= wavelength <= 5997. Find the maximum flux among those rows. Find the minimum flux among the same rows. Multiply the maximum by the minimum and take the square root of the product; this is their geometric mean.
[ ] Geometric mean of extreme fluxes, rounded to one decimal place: 34.5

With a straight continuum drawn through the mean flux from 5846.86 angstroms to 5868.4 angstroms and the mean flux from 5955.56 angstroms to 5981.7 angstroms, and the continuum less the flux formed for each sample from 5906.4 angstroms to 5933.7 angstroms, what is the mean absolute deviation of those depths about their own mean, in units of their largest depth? 0.56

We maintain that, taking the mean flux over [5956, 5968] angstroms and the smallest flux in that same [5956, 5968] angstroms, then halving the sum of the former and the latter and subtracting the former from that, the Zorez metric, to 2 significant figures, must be -3.0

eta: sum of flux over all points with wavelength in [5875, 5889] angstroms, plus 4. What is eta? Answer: 325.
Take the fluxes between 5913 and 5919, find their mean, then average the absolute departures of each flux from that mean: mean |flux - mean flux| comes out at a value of 3.0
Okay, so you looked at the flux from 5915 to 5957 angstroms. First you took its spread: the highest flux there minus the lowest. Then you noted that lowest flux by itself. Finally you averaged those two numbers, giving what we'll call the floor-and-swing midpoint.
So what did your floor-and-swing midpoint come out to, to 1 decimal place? 23.2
